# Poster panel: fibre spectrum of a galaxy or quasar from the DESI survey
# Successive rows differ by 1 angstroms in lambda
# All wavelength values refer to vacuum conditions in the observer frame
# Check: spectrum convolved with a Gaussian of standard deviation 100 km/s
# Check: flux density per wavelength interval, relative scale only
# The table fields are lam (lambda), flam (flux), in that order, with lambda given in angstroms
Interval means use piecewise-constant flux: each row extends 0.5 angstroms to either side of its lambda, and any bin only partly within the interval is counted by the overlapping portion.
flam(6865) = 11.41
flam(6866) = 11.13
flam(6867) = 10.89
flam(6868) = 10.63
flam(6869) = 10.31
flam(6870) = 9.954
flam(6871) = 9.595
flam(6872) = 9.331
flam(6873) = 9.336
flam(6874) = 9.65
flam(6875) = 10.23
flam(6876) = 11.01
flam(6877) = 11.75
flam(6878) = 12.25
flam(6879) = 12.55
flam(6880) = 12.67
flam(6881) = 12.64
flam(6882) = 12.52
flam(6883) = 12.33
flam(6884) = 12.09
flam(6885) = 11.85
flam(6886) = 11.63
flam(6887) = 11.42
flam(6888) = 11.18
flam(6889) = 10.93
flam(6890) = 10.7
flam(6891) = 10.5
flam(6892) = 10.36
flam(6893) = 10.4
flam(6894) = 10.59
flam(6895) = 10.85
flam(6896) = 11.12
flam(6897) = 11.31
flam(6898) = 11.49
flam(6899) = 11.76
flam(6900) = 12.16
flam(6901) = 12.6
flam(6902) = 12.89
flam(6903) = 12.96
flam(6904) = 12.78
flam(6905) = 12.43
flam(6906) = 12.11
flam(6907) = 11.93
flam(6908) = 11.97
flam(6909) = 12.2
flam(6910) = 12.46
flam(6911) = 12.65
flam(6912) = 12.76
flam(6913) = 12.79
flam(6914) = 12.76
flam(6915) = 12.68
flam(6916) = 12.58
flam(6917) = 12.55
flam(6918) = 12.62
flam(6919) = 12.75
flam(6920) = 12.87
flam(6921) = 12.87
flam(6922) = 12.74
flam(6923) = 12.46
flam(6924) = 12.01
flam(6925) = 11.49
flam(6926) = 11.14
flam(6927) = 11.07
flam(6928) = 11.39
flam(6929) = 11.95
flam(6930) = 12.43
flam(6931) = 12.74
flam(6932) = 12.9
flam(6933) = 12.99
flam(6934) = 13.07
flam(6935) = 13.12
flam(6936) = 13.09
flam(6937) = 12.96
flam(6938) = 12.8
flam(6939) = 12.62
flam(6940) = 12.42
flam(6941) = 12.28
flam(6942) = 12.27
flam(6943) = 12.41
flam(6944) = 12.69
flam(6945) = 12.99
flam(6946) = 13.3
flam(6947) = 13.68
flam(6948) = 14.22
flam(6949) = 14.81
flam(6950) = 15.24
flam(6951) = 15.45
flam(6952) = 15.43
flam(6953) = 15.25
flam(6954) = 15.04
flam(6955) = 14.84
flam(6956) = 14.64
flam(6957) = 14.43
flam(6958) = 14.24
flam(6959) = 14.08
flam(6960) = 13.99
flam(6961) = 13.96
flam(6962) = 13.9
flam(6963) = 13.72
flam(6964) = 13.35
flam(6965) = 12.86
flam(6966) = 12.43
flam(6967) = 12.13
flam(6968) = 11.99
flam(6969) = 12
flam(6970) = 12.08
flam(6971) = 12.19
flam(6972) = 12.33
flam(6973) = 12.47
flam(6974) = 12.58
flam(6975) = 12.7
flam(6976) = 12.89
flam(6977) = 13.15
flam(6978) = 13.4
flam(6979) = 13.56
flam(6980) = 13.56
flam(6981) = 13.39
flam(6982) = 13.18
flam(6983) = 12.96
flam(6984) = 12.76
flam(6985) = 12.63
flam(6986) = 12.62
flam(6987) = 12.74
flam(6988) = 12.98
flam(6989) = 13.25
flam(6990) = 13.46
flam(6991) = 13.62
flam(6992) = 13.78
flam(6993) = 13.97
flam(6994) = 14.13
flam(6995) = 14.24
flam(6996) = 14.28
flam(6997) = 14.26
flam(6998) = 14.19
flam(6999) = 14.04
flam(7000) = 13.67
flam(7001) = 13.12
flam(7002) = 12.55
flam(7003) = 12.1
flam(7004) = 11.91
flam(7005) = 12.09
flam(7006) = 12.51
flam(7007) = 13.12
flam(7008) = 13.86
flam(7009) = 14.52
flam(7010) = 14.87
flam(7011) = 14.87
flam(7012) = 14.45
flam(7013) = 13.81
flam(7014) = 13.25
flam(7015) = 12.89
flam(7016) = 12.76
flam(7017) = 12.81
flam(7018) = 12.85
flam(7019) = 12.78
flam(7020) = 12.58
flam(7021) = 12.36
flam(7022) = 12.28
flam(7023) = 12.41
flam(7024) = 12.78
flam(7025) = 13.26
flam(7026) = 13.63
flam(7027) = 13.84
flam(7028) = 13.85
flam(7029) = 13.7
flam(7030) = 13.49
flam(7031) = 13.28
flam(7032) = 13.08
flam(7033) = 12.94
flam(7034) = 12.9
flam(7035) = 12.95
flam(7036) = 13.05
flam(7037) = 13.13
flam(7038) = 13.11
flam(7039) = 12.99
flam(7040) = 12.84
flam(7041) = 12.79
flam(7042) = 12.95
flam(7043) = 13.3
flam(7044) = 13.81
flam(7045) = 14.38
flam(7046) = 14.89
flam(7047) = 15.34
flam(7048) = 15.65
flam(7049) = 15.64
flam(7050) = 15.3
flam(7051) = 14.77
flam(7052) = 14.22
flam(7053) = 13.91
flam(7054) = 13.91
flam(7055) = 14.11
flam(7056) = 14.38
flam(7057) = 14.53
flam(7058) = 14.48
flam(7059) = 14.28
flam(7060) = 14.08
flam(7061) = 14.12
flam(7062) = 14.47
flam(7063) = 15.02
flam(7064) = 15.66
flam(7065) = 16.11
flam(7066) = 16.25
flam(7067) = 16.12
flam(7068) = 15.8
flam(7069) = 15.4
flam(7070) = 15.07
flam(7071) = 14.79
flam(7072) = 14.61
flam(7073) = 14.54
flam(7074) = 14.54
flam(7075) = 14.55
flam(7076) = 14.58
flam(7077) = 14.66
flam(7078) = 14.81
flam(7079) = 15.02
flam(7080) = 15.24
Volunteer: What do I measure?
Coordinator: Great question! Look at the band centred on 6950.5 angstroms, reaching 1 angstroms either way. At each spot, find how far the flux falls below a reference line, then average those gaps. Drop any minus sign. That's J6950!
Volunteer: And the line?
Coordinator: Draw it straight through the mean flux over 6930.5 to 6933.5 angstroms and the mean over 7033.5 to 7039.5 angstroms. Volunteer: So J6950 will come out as 2.4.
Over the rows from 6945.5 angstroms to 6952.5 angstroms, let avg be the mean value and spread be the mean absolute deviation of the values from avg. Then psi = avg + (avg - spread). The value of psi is 28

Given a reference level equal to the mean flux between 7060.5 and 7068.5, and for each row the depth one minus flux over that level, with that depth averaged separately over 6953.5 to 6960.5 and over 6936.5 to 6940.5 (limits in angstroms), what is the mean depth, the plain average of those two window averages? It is 0.120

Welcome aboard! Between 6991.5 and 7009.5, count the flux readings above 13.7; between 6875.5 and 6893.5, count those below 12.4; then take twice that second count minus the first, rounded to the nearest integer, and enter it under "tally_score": 18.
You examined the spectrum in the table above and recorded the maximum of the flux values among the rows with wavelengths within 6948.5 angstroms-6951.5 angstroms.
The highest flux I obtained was 15.45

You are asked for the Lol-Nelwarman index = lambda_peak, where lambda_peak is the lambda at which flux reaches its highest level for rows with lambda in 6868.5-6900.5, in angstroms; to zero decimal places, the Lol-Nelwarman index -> 6880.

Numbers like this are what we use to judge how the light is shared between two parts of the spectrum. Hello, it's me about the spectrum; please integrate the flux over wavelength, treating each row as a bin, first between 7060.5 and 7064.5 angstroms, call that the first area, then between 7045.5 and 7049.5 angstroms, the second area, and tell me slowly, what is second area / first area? 1.04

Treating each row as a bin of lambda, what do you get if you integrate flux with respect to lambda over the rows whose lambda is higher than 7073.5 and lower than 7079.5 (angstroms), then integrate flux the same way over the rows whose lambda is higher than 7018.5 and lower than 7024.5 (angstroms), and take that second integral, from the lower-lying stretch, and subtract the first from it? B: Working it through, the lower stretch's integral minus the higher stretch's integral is -13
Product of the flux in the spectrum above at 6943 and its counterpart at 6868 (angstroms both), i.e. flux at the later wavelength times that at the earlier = 132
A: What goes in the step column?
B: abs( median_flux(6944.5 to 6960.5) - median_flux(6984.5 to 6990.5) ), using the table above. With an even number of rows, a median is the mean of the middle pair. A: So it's 1.7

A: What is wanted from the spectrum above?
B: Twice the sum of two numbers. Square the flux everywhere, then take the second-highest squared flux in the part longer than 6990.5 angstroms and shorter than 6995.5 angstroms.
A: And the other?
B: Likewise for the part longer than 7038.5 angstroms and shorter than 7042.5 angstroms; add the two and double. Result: 735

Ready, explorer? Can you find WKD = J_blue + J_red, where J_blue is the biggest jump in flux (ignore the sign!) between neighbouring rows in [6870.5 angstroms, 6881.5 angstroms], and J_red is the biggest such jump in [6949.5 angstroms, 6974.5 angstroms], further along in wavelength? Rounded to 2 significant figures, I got 1.3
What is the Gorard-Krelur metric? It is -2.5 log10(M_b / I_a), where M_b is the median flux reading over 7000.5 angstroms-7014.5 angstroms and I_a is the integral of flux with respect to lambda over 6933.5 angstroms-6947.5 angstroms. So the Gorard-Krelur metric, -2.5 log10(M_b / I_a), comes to 2.84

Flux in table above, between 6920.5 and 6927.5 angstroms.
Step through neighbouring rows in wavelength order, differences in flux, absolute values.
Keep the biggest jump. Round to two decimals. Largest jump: 0.52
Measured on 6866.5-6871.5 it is 0.36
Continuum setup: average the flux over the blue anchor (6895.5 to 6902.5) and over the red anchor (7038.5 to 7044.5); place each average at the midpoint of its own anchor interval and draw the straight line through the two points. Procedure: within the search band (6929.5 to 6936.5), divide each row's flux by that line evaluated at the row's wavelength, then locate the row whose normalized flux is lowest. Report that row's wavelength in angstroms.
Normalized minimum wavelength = 6930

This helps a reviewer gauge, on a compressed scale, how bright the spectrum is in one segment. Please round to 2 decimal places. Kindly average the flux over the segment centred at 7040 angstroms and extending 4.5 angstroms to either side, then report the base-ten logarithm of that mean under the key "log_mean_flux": 1.12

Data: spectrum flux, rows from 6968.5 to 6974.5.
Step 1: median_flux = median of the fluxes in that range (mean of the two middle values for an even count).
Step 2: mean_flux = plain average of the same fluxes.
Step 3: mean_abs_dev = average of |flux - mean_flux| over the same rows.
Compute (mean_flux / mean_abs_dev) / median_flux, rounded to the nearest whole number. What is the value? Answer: 5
